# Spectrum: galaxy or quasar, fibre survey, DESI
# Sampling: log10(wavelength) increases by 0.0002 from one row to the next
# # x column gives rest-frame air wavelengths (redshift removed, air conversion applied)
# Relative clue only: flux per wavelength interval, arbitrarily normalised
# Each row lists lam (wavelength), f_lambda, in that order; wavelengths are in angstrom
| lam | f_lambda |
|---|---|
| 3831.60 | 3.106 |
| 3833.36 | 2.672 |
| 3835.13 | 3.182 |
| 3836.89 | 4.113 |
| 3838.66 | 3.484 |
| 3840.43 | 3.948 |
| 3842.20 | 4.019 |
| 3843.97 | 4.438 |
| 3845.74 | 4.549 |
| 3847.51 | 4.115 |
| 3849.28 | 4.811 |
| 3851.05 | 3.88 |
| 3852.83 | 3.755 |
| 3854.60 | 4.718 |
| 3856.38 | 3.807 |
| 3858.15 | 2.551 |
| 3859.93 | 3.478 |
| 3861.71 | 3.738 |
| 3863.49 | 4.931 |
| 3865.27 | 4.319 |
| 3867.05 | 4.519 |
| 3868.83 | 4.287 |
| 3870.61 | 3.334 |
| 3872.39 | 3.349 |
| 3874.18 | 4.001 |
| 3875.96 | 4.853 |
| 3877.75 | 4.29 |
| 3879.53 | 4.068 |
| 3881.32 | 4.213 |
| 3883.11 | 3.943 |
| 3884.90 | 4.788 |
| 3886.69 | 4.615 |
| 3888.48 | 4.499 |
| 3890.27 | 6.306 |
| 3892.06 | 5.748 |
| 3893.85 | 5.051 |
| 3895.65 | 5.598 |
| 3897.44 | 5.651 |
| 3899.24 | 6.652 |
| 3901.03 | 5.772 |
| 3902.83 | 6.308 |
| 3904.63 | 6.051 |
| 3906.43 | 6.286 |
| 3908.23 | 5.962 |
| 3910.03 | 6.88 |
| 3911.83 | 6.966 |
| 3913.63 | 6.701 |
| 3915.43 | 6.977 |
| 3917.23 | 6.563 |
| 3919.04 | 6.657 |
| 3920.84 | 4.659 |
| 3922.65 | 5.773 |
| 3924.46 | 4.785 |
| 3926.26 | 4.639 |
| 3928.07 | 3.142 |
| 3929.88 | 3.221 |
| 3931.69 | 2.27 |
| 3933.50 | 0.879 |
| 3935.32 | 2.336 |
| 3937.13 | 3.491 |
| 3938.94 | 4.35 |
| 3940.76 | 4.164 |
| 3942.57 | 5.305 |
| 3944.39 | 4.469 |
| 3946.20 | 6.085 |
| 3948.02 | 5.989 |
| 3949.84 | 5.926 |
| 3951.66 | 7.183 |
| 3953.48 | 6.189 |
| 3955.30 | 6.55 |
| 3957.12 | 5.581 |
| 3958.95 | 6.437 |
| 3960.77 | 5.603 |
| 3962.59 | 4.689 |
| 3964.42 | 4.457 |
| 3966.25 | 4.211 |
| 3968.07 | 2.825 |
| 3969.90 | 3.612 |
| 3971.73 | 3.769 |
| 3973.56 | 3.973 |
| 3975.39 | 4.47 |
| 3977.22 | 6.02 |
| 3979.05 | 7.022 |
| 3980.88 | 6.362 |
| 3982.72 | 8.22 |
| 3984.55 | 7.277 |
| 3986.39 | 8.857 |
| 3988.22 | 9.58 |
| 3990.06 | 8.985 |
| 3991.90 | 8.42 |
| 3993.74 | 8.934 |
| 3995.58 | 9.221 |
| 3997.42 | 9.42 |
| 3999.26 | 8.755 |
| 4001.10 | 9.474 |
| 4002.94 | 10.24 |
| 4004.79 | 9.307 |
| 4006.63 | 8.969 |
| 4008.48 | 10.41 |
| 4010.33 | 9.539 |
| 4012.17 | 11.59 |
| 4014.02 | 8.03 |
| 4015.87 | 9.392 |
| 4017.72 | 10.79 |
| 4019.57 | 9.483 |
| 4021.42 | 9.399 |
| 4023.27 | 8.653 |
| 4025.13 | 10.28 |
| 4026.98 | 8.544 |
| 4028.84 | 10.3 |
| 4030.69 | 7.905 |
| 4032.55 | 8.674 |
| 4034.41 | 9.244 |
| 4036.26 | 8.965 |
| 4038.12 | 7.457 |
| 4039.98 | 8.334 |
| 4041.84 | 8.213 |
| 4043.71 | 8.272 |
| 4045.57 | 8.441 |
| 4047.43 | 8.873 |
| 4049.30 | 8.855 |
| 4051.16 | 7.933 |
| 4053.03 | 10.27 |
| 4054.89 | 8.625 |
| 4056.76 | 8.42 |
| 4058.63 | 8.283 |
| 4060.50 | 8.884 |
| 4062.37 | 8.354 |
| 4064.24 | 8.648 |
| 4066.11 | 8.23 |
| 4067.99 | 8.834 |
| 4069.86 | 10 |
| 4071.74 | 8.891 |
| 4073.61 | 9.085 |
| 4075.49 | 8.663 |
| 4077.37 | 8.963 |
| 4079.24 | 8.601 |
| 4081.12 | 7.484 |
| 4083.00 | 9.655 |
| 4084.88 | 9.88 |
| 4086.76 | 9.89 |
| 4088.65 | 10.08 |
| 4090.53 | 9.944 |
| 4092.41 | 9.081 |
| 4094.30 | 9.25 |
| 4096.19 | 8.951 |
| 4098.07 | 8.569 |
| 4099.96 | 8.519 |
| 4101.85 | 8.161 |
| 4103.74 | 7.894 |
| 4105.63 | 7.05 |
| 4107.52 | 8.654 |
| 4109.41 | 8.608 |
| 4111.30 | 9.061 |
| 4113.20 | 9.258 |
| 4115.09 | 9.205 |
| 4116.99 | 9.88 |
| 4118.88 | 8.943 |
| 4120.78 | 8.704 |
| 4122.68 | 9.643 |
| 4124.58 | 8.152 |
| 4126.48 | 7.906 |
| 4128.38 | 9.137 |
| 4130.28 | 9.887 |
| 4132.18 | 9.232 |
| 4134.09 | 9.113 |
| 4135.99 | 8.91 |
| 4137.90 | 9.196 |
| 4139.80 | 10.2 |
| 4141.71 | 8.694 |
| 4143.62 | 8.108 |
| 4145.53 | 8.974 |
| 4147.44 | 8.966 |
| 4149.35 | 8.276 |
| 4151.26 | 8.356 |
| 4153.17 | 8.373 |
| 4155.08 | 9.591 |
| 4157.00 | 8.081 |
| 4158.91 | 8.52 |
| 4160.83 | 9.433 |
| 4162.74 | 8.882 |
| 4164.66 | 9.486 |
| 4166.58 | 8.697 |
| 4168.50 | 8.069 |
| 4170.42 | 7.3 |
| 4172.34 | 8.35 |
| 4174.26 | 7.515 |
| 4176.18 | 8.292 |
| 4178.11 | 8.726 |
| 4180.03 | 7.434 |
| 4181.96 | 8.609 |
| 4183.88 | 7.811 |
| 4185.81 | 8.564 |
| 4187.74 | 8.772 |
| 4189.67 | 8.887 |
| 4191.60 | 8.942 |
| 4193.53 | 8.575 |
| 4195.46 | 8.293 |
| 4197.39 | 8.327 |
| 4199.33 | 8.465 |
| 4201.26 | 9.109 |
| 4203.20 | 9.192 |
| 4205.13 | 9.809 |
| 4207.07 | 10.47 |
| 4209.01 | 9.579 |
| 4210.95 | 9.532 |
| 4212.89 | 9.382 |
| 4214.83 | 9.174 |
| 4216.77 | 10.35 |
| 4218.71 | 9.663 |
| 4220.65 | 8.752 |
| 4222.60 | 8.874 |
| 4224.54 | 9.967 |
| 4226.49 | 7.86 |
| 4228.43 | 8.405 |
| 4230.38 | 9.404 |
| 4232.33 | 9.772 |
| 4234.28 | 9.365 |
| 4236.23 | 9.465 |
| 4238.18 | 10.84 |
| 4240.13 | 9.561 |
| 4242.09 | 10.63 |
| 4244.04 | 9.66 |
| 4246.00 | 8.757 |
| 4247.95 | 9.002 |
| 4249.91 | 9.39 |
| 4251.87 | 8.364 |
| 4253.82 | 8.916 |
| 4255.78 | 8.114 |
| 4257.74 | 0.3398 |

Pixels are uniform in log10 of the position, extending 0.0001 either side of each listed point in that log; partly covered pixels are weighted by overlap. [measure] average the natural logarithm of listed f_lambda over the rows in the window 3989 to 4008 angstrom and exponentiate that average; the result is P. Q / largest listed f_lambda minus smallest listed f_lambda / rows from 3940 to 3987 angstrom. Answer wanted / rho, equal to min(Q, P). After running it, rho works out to 6.0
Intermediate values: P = 9.2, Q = 6.0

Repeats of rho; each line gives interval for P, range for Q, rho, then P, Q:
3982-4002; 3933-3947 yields 5.2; 8.8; 5.2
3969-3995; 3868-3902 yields 3.3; 6.5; 3.3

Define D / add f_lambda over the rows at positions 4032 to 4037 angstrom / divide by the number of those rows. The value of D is 9.0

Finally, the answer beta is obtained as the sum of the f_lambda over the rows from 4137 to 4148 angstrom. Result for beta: 54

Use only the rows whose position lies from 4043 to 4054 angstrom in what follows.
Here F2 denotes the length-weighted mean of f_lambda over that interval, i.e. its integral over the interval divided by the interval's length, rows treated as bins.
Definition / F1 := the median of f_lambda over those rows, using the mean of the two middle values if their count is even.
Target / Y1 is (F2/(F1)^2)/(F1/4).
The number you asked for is 0.054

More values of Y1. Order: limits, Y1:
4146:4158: 0.059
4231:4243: 0.044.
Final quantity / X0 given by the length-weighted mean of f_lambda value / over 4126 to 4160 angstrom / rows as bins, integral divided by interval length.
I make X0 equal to 8.9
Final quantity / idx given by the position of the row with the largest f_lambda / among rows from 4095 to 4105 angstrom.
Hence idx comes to 4096.19 angstrom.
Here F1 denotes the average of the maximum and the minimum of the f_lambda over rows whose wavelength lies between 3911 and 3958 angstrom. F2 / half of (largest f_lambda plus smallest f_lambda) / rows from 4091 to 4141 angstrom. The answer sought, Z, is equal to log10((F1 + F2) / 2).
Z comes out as 0.80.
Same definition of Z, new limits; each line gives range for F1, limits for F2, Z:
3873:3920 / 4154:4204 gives 0.84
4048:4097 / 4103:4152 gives 0.94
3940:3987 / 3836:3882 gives 0.68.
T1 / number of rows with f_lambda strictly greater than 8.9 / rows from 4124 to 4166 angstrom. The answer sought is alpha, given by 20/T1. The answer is 1.7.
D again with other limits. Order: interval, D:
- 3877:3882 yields 4.2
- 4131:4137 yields 9.1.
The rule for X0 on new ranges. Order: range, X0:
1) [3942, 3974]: 5.2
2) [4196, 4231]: 9.2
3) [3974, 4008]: 8.3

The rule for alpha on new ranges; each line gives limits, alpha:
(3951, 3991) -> 10.0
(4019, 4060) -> 2.9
